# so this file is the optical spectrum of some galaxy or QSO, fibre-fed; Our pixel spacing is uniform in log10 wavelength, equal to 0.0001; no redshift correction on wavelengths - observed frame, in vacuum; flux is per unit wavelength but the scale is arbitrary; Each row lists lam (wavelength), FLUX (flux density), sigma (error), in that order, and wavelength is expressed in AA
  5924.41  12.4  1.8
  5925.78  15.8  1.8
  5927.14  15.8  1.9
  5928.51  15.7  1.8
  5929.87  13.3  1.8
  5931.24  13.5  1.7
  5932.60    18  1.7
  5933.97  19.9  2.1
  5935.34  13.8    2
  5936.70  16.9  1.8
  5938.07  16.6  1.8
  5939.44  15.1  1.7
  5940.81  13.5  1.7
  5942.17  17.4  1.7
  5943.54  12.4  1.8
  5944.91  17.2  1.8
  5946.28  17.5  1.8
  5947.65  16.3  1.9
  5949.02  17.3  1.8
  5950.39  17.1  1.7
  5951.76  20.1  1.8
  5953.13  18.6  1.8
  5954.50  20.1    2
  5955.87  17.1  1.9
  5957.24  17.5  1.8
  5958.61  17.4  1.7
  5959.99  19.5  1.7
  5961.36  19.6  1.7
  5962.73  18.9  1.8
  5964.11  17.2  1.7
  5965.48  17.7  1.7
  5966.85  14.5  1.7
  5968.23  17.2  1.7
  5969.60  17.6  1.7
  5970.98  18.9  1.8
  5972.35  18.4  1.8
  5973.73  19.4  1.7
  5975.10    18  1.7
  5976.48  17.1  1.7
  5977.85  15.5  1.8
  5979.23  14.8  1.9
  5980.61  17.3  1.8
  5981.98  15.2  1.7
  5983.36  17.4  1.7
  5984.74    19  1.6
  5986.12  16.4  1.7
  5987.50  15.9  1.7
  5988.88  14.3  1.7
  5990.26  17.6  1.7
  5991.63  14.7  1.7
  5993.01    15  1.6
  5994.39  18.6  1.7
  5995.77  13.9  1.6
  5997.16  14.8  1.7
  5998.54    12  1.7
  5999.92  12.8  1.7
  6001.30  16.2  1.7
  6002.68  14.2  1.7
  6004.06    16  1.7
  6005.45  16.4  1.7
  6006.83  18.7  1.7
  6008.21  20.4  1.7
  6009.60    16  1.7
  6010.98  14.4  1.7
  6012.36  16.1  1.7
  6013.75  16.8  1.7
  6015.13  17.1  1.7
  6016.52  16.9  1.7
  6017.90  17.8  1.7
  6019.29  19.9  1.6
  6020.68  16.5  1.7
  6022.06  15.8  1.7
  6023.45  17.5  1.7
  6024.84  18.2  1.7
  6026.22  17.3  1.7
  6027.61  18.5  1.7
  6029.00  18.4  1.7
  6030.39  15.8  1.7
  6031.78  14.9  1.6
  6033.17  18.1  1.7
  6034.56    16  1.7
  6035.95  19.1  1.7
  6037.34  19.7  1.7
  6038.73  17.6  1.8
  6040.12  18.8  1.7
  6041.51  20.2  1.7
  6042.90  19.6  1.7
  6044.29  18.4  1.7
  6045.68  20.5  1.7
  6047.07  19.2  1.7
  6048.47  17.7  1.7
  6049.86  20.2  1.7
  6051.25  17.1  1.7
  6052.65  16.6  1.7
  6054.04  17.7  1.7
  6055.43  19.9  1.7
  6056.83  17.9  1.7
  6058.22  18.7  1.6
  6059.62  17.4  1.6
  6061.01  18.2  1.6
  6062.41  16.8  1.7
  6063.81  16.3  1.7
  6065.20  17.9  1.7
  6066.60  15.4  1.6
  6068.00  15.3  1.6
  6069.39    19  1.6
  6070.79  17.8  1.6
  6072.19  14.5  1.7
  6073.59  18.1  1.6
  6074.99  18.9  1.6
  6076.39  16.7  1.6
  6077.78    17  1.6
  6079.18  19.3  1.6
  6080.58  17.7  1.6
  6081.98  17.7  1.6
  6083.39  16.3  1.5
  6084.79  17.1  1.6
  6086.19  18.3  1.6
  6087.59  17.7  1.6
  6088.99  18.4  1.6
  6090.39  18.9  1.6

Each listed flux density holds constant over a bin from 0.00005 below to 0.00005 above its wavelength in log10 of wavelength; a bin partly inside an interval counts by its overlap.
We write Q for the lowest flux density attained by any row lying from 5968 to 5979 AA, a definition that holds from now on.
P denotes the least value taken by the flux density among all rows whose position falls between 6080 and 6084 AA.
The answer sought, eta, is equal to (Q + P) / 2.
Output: 15.9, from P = 16.3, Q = 15.5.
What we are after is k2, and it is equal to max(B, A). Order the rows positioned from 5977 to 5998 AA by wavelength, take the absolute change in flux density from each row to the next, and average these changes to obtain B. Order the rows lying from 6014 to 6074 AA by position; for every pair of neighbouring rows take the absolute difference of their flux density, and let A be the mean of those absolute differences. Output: 2.1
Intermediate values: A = 1.6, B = 2.1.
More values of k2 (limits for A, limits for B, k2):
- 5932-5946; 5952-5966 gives 3.1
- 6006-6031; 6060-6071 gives 1.6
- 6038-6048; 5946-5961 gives 1.4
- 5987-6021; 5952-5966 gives 2.0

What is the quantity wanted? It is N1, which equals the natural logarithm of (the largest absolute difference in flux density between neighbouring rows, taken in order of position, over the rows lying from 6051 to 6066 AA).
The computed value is 0.79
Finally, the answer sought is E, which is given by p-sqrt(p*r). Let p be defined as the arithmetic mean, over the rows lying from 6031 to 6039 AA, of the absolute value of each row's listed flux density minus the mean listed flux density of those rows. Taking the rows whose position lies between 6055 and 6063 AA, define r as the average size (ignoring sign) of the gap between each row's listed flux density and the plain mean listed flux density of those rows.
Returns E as 0.36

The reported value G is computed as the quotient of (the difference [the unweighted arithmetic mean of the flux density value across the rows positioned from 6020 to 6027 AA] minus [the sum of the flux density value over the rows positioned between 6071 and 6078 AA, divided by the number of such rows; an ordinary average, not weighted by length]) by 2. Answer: 0.01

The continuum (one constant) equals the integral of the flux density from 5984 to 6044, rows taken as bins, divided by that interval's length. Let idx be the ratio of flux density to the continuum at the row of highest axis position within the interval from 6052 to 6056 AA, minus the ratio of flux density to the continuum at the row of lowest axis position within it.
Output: 0.20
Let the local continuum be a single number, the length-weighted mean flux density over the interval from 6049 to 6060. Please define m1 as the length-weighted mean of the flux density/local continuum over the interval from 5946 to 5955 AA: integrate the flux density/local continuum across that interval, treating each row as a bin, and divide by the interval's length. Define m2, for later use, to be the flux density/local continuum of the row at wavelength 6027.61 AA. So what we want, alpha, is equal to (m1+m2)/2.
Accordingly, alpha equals 1.01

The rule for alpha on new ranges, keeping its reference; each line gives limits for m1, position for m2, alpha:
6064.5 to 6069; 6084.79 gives 0.92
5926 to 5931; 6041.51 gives 0.96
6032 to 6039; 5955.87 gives 0.96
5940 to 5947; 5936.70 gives 0.89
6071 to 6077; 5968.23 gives 0.94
